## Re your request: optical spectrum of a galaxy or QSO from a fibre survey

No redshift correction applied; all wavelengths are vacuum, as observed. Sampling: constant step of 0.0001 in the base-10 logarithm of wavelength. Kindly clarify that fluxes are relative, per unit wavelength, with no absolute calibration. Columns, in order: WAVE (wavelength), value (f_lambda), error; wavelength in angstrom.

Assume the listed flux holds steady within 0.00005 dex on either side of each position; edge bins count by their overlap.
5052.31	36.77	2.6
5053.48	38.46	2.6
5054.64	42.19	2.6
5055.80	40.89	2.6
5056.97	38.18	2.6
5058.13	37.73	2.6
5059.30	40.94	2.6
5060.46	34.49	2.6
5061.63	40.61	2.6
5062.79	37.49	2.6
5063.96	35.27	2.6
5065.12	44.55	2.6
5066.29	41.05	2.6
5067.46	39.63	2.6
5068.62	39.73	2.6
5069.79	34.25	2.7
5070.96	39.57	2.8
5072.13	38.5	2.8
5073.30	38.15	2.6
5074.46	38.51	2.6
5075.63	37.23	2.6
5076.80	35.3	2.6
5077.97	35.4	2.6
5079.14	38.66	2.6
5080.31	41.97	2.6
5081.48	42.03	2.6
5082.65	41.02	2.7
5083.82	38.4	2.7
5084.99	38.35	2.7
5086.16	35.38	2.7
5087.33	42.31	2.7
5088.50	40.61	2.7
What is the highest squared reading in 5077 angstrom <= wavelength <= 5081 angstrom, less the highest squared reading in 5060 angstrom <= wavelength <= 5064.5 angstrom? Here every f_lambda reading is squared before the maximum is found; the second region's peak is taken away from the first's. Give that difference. 112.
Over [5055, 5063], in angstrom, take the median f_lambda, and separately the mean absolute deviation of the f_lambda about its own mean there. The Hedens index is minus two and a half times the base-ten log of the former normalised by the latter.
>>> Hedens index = -3.3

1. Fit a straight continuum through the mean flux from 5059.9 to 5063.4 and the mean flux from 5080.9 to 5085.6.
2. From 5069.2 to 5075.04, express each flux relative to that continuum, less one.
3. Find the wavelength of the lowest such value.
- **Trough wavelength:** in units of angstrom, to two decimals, 5069.79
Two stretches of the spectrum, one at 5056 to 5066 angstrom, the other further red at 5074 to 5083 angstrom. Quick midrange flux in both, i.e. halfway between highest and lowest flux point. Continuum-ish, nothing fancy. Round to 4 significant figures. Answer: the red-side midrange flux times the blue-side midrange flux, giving 1528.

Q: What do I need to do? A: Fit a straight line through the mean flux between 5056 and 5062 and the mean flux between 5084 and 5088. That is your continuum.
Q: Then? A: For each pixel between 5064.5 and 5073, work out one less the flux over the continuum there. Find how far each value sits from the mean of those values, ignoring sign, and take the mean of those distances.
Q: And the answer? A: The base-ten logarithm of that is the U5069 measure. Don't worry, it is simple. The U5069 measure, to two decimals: -1.31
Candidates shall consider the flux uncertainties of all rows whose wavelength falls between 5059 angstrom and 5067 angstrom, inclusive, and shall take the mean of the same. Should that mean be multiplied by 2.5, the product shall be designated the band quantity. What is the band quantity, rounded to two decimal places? 6.50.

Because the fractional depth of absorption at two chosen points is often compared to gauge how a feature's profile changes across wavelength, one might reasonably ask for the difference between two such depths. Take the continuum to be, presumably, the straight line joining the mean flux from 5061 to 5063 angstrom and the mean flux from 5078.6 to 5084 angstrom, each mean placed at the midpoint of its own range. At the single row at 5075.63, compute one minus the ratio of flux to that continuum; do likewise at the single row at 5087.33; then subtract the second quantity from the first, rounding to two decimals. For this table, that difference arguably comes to 0.11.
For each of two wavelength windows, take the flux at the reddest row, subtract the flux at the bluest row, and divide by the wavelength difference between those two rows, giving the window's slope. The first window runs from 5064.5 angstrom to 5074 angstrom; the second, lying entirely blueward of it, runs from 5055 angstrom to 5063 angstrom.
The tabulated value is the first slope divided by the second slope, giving 1.6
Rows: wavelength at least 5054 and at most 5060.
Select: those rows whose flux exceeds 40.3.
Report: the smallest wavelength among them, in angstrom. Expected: 5054.64 angstrom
